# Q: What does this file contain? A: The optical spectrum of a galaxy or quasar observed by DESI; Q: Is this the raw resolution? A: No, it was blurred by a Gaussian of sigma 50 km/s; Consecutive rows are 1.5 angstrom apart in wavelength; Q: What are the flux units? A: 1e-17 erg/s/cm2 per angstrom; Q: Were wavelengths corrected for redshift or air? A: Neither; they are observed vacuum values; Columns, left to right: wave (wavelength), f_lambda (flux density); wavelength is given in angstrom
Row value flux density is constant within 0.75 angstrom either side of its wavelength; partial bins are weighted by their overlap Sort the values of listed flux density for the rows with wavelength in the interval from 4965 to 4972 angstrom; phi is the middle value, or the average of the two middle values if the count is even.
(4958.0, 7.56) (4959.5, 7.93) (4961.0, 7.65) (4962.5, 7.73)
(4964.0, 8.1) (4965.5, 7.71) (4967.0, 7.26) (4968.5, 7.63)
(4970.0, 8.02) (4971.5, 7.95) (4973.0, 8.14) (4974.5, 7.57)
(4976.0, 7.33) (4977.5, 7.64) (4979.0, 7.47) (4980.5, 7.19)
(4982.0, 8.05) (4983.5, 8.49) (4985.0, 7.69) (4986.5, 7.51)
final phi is 7.71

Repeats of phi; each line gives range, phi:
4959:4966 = 7.73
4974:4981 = 7.47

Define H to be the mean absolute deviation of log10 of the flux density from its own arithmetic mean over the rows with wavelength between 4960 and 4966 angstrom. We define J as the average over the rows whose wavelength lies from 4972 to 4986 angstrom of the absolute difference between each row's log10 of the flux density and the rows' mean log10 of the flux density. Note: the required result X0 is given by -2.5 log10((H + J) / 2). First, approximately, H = 0.008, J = 0.0183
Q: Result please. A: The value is 4.7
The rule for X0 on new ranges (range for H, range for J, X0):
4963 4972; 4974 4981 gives 4.9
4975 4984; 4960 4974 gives 4.4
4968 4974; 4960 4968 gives 5.0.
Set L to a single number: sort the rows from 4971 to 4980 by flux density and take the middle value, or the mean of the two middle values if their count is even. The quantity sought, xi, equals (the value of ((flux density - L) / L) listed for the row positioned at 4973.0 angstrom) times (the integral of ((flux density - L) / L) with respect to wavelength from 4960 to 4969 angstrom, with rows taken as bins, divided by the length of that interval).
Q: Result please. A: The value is 0.0008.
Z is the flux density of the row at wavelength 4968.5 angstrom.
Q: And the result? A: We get 7.63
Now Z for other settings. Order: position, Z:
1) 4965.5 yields 7.71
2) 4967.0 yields 7.26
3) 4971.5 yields 7.95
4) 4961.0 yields 7.65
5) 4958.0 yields 7.56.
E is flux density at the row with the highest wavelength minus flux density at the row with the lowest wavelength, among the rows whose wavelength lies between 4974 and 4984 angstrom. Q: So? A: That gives 0.92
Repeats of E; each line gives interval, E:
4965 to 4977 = -0.38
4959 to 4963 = -0.20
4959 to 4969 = -0.30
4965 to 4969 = -0.08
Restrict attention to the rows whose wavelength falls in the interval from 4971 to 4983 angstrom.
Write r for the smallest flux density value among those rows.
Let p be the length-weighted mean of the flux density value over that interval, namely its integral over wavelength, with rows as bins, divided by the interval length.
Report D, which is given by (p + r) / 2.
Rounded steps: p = 7.68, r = 7.19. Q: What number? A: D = 7.43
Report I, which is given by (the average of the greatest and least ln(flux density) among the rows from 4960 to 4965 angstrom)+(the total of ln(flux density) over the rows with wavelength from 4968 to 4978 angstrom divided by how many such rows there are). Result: 4.11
